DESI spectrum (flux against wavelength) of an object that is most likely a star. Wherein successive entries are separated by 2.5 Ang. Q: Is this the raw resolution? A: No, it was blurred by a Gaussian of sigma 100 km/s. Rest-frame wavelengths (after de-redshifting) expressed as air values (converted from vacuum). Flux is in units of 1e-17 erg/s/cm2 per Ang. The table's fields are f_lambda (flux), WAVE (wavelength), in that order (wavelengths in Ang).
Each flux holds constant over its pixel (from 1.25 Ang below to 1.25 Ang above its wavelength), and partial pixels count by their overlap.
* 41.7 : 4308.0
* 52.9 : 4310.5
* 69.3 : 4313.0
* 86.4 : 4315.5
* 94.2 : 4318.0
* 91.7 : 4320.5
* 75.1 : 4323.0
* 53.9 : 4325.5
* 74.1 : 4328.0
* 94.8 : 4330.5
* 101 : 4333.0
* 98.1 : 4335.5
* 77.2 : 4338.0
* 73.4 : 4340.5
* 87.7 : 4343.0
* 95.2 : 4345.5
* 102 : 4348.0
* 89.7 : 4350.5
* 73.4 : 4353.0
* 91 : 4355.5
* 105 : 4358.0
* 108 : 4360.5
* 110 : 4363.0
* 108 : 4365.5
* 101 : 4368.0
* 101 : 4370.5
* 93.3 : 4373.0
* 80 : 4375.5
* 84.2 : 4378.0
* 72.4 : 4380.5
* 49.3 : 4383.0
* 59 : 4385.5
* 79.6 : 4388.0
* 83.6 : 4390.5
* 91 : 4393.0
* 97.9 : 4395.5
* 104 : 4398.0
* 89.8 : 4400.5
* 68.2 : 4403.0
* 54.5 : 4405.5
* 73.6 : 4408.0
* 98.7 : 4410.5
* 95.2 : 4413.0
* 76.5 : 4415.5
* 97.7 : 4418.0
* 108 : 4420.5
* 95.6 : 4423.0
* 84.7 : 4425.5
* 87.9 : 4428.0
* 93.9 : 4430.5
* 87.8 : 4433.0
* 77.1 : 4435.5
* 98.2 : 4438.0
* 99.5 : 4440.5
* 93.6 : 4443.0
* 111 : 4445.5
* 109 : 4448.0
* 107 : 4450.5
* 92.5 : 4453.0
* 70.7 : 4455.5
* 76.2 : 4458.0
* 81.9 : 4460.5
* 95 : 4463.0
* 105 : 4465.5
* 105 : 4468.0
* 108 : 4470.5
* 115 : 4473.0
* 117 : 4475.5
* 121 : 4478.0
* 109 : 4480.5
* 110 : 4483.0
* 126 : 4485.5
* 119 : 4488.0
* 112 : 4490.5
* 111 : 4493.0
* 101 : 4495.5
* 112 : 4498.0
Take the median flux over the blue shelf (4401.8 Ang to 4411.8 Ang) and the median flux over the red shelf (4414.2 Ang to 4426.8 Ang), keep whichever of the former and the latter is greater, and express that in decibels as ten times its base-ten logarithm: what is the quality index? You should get 19.8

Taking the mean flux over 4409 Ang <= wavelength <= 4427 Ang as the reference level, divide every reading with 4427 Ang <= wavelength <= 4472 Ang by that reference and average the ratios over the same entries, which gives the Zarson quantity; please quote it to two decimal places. 1.01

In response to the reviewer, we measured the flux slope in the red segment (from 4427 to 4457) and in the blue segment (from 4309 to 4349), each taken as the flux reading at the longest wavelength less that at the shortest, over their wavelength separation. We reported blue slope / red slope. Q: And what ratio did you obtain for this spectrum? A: -2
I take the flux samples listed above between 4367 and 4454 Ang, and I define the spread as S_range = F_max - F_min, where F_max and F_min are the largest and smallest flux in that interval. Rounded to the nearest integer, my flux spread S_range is 62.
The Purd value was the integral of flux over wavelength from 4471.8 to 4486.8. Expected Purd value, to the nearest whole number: 1745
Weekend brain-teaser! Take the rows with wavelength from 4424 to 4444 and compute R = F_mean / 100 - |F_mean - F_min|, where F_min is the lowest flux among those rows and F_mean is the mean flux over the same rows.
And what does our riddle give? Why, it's -12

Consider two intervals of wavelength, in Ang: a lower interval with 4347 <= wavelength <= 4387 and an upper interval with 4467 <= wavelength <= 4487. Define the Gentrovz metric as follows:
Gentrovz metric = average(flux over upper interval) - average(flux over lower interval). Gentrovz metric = 25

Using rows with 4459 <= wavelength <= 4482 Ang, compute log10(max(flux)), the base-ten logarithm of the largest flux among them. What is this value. 2.08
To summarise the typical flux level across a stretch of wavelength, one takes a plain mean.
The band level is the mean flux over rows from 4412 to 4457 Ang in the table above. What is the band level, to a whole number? 94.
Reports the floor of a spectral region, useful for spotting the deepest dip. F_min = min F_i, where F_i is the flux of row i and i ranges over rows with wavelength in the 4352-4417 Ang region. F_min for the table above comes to 49.3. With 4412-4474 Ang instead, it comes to 70.7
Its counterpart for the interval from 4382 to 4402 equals 49.3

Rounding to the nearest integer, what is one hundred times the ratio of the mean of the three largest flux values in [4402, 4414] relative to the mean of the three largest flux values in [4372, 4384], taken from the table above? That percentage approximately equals 104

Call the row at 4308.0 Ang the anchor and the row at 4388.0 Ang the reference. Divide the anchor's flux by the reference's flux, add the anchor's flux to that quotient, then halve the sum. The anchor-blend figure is 21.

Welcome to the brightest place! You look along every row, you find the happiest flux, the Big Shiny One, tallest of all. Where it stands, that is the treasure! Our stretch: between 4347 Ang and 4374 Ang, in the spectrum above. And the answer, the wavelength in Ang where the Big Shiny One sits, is 4363.0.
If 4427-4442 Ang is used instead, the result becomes 4440.5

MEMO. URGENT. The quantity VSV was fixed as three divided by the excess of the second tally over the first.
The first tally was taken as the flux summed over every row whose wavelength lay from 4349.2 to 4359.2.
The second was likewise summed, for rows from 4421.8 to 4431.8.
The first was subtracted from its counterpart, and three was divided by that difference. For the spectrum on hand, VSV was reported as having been 1.00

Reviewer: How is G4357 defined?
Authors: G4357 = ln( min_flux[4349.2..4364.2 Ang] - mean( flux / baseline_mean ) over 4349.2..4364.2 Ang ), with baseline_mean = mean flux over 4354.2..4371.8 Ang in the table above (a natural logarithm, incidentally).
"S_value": 4.3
